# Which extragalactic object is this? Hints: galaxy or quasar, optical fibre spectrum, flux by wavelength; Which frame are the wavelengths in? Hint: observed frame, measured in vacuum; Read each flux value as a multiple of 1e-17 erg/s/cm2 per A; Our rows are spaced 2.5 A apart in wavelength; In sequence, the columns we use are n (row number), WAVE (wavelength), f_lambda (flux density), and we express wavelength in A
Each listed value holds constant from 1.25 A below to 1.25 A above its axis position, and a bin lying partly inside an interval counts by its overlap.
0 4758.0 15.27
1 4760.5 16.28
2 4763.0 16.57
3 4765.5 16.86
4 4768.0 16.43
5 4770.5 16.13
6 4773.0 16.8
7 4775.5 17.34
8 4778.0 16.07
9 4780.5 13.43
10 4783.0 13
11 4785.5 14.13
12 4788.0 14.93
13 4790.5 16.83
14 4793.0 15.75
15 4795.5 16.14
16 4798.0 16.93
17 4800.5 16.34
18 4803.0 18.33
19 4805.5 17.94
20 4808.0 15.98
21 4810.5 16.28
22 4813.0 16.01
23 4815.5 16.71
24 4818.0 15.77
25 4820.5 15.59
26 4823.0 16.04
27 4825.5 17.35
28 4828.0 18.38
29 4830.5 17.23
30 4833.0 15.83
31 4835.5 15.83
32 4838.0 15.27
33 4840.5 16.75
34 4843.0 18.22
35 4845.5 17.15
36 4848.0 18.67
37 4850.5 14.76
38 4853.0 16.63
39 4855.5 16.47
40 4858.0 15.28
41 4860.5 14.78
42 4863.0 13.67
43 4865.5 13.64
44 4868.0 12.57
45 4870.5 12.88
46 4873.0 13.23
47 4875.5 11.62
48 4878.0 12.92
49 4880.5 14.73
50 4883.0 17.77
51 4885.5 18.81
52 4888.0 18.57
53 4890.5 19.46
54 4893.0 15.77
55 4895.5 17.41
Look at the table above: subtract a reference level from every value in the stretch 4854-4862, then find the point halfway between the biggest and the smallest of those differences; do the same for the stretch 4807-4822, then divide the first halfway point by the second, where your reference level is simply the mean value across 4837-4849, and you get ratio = 1.5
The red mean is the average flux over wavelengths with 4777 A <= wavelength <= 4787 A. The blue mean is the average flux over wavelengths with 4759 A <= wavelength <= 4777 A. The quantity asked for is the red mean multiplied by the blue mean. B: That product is 235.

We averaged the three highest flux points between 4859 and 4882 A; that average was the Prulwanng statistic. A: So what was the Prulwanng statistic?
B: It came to 14.4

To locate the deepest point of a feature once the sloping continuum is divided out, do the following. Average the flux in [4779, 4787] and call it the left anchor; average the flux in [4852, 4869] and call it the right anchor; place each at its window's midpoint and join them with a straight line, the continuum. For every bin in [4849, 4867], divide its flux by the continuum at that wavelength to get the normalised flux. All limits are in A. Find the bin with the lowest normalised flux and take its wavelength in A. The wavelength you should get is 4865.5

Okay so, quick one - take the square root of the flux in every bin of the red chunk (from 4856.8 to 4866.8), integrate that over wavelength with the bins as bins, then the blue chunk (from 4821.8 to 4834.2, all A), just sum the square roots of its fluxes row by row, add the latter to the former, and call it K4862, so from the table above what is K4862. 58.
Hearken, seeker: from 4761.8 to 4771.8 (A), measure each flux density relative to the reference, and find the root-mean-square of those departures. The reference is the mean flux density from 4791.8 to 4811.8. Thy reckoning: 0.3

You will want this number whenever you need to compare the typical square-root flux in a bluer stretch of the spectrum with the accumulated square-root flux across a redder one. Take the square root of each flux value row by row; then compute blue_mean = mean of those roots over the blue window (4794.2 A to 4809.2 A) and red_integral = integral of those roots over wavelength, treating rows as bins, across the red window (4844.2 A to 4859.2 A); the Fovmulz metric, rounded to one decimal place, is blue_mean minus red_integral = -56.8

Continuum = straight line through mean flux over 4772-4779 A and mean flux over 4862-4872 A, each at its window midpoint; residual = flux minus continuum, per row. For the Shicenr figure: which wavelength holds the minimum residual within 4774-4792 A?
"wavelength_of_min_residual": 4783.0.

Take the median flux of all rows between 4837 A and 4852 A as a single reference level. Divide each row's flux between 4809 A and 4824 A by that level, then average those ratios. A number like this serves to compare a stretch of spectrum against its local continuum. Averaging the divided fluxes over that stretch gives 0.95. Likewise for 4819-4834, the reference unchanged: 0.99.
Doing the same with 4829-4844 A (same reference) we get 0.97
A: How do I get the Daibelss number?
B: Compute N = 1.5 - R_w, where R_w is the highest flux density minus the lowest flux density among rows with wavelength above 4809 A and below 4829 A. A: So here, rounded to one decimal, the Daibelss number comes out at -1.3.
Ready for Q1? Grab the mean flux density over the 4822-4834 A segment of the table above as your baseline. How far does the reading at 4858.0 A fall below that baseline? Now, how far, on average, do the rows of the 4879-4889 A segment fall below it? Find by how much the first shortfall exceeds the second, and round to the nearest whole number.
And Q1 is 2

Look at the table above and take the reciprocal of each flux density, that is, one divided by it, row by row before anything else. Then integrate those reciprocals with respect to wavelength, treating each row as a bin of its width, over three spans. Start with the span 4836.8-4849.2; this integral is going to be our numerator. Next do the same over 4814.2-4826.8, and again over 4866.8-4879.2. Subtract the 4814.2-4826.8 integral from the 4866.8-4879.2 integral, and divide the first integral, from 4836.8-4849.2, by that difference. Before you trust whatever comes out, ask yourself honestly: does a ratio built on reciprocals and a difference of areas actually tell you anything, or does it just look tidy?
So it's 3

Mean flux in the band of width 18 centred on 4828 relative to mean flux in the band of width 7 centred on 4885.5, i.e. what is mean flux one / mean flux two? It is 0.90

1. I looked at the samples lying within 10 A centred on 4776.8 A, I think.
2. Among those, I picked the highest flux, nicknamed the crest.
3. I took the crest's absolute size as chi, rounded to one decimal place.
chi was 17.3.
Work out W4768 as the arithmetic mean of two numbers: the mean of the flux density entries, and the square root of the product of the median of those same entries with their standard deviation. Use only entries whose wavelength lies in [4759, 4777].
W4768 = 9.6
